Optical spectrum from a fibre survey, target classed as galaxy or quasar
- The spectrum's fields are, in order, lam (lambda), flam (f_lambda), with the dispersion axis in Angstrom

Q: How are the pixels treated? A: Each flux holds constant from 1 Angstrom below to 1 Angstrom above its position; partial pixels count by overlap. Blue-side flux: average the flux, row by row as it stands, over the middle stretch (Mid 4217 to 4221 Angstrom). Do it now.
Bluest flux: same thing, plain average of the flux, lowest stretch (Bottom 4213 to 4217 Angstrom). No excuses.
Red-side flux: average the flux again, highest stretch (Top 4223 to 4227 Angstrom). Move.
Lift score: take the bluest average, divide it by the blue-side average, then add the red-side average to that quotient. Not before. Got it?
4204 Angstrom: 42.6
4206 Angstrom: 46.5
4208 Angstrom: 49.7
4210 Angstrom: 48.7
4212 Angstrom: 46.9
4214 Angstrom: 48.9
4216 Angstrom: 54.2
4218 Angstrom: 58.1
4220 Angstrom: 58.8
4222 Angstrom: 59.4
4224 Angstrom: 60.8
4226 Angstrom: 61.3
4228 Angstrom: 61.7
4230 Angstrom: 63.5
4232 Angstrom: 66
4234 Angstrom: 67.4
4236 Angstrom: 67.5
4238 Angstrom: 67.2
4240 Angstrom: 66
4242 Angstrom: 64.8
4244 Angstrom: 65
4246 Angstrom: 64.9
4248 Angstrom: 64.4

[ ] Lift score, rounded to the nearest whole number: 62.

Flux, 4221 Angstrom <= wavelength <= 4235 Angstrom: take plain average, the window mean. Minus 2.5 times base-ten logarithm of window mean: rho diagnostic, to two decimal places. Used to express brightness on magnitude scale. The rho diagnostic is -4.50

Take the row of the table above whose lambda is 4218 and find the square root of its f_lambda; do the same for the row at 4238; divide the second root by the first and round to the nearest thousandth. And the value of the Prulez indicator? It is 1.075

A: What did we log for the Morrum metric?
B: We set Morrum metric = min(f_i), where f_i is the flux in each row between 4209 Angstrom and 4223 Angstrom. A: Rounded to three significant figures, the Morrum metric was 46.9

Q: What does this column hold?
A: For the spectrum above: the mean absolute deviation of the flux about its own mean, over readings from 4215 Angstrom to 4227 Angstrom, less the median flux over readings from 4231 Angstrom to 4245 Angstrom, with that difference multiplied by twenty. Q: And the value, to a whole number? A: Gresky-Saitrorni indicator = -1285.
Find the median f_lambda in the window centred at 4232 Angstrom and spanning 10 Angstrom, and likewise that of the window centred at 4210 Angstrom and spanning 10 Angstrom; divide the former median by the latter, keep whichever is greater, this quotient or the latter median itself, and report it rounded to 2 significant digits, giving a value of 49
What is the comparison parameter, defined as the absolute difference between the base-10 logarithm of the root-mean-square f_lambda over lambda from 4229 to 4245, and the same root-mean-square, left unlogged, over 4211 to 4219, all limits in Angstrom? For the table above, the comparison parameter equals 50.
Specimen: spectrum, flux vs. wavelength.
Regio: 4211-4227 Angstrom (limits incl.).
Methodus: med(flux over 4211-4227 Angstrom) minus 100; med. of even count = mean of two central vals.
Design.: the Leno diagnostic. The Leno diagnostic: -42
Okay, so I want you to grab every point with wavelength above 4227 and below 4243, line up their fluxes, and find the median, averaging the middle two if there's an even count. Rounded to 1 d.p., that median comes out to 66.0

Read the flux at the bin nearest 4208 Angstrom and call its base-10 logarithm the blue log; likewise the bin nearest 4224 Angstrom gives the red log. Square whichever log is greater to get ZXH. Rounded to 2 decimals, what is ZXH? 3.18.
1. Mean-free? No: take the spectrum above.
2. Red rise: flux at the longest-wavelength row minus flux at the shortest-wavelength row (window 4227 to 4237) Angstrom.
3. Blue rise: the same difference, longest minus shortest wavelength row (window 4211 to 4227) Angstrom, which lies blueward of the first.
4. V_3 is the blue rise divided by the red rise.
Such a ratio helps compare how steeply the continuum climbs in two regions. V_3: 2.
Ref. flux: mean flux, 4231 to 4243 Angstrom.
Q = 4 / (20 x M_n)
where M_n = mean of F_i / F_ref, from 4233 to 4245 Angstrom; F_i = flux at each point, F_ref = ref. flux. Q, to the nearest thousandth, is 0.201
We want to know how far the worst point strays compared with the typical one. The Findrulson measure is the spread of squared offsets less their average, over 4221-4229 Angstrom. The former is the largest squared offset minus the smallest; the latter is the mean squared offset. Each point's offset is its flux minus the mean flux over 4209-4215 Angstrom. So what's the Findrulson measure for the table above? -103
